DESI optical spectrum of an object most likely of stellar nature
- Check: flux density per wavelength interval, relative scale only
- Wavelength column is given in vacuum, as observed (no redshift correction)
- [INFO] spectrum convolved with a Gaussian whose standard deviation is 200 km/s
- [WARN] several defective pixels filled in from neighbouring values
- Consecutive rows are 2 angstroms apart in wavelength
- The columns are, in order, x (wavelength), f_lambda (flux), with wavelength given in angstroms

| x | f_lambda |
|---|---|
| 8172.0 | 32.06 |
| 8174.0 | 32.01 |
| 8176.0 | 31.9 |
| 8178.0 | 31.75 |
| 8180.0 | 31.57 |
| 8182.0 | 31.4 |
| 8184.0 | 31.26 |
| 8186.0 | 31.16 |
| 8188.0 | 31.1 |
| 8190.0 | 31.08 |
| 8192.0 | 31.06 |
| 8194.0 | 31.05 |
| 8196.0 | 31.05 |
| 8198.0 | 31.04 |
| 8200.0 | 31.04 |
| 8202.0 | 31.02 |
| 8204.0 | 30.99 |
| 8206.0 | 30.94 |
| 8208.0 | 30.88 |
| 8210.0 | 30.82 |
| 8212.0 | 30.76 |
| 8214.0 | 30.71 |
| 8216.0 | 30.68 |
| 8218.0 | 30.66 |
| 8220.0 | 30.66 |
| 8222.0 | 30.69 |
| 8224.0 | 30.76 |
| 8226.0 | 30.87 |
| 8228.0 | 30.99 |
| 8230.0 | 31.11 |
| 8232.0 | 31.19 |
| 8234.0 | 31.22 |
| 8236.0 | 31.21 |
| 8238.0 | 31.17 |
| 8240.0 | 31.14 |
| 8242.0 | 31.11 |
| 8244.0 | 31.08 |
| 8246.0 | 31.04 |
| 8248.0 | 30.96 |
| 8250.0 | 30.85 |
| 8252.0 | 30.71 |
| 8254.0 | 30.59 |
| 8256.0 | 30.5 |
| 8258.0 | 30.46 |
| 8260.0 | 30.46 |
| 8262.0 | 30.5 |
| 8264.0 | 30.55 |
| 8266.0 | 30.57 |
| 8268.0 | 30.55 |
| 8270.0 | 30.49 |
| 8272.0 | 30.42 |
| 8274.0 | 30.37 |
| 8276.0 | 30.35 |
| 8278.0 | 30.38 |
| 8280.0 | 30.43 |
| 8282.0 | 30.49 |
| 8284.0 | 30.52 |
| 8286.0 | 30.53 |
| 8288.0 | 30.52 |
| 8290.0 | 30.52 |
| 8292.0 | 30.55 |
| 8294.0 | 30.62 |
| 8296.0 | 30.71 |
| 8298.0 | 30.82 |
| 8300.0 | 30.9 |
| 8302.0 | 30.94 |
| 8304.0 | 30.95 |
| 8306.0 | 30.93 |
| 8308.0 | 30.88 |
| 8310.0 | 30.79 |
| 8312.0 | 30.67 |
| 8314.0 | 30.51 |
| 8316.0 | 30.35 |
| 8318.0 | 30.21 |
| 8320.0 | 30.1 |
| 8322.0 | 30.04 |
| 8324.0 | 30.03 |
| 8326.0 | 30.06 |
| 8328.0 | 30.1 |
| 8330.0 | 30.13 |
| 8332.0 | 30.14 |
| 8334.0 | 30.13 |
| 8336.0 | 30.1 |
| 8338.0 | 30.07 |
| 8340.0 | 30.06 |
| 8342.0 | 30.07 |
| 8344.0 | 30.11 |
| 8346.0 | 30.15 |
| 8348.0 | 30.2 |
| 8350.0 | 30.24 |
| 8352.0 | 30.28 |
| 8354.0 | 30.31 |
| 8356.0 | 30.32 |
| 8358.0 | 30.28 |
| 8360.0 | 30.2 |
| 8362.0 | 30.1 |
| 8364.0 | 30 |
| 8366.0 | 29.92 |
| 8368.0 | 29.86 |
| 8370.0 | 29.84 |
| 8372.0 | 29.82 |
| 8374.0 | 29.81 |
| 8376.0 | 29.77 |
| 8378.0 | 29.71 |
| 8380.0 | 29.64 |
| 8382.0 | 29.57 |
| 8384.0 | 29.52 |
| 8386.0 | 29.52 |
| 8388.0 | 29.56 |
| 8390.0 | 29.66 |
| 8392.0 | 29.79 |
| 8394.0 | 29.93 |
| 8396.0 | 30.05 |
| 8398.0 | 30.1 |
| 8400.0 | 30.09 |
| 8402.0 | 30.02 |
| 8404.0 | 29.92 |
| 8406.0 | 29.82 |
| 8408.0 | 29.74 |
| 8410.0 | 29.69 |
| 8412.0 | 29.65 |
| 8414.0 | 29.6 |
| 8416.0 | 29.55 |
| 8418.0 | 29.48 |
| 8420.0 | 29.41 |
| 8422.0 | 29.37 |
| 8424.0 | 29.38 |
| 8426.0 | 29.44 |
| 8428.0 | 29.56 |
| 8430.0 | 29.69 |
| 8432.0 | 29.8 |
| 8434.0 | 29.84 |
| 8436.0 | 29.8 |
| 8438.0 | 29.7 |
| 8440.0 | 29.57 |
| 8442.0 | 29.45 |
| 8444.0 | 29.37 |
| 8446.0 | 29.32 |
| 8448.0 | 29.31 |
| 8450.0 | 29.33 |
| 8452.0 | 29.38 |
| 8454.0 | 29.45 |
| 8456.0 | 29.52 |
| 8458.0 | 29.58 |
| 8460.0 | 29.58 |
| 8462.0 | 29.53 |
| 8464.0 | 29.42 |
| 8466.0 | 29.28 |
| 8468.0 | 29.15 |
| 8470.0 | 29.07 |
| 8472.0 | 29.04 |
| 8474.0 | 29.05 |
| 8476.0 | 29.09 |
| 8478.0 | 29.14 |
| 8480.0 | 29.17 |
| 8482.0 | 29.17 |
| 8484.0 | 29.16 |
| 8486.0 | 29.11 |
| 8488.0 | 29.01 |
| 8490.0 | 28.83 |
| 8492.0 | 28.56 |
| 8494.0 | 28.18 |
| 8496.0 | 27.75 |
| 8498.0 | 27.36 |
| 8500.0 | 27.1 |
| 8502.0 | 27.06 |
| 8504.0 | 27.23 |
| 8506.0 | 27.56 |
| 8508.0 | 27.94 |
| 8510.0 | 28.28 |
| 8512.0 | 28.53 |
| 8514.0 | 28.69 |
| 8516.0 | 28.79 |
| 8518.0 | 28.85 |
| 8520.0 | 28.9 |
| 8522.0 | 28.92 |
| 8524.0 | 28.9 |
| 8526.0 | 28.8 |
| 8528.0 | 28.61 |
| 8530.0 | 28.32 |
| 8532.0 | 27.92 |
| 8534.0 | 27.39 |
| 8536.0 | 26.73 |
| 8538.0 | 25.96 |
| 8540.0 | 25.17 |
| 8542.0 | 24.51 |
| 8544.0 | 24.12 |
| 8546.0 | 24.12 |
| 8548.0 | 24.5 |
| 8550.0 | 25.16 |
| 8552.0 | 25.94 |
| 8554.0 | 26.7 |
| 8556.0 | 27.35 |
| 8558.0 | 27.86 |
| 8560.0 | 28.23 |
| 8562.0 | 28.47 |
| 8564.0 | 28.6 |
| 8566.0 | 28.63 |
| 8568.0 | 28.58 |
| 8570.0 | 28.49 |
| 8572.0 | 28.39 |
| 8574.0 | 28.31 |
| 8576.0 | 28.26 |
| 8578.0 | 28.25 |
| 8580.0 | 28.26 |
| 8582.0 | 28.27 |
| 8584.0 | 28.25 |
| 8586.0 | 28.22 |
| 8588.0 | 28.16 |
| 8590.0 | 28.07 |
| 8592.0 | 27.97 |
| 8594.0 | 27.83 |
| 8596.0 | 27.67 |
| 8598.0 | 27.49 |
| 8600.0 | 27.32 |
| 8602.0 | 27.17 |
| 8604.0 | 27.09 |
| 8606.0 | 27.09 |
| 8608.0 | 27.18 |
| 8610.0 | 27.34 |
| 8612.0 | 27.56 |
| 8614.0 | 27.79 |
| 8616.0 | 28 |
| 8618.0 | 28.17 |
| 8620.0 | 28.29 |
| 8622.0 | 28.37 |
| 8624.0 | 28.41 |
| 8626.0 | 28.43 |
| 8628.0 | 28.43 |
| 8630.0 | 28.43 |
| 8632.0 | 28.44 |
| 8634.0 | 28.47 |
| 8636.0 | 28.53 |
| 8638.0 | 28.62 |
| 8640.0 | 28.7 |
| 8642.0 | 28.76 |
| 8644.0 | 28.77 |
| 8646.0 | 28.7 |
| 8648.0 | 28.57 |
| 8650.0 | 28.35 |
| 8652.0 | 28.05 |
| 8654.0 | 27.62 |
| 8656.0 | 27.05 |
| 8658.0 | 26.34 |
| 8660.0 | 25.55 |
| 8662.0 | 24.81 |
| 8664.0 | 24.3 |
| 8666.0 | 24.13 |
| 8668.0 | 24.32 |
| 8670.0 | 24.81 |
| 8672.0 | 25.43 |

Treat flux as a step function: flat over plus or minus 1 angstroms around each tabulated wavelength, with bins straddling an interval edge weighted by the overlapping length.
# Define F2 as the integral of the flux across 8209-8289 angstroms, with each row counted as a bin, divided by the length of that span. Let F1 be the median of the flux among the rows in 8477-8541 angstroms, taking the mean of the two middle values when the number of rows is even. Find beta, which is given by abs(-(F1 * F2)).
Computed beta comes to 877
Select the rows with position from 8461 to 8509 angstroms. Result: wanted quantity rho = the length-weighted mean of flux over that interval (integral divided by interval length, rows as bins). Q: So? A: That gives 28.6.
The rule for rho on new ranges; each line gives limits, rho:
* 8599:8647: 28.1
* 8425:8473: 29.5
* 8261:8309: 30.6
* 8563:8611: 28.0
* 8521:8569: 27.1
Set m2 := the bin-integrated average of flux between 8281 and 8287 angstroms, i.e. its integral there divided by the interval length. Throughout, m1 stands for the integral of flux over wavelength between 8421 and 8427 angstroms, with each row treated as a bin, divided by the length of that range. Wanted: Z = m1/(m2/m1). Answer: 28.3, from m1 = 29.4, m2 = 30.5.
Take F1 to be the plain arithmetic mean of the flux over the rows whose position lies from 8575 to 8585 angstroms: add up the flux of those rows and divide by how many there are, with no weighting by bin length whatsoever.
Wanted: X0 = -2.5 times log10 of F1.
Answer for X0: -3.63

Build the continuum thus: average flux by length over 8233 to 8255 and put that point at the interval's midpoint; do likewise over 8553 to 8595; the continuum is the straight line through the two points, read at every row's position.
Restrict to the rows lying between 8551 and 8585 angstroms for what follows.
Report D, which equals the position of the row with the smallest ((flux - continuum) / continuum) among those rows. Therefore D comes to 8552.0 angstroms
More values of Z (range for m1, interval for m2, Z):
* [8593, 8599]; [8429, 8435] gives 25.7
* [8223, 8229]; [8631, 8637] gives 33.5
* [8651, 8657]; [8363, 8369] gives 25.4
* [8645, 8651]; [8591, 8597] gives 29.3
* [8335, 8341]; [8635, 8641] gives 31.6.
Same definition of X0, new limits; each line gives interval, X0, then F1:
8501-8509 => -3.60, 27.4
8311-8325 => -3.70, 30.3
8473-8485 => -3.66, 29.1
